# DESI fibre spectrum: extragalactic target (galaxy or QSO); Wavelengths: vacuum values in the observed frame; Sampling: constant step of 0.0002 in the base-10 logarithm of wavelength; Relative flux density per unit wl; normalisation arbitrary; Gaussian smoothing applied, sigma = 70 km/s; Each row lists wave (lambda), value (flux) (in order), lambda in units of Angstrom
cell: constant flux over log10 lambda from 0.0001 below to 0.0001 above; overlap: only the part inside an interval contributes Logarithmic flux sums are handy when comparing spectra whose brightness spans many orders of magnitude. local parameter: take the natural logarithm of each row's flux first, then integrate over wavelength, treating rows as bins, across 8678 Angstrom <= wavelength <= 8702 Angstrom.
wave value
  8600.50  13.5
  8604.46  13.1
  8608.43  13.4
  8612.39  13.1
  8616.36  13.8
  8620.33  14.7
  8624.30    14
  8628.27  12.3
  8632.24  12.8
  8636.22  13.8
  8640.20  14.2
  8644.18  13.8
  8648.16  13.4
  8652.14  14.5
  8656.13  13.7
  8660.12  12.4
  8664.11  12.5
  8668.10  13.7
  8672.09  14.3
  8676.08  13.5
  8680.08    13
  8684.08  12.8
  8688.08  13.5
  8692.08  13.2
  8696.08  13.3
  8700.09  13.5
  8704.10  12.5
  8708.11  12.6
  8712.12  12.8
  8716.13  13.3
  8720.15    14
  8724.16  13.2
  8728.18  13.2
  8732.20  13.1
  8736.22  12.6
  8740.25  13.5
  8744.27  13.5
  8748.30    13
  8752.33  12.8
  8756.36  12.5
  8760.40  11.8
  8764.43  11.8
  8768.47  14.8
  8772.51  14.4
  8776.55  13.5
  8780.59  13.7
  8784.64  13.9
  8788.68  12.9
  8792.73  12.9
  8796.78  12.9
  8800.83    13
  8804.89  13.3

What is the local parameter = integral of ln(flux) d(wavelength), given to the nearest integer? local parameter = 62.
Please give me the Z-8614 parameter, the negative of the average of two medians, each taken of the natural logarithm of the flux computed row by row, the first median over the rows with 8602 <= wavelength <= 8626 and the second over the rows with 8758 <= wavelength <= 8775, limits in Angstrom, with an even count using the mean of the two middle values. -2.59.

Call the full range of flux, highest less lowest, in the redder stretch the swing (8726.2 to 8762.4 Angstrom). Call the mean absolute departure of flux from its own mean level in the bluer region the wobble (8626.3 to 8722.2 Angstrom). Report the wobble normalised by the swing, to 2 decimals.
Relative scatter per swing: 0.30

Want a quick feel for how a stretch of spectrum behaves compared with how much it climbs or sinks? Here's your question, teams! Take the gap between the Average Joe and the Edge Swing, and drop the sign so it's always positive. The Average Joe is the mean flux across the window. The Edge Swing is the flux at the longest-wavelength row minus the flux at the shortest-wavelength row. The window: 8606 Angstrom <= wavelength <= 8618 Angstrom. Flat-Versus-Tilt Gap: 13.0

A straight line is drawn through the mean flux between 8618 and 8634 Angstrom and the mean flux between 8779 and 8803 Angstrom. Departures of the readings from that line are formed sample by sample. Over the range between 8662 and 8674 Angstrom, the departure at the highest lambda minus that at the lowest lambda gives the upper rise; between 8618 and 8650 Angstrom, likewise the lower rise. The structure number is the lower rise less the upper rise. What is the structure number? -3.1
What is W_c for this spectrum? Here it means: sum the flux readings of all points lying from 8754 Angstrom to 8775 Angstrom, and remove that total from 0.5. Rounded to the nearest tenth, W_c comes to -64.8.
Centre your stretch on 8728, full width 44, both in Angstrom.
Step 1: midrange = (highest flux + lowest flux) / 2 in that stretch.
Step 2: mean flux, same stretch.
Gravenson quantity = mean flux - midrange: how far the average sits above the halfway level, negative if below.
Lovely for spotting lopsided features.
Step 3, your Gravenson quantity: -0.14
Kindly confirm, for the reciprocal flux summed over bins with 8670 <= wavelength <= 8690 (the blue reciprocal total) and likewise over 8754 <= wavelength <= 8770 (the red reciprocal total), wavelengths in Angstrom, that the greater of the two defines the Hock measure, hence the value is 0.37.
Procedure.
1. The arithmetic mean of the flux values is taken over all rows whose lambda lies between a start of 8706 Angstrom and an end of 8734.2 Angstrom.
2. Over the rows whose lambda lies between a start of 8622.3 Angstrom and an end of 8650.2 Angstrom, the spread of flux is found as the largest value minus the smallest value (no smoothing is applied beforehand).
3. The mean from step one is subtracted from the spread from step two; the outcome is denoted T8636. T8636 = -11.3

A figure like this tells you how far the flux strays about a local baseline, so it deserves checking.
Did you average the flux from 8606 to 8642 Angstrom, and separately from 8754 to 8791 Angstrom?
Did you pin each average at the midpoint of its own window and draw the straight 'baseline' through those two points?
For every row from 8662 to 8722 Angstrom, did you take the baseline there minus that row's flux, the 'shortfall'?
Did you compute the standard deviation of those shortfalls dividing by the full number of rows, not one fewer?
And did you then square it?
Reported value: 0.27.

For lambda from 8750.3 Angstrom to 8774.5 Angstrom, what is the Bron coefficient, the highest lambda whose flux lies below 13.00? 8764.43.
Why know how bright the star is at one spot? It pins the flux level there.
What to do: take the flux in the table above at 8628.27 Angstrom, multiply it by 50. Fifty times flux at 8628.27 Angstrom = 615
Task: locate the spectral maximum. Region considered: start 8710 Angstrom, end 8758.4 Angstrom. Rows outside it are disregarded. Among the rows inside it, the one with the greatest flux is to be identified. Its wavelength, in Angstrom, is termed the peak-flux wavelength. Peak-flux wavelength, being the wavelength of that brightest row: 8720.15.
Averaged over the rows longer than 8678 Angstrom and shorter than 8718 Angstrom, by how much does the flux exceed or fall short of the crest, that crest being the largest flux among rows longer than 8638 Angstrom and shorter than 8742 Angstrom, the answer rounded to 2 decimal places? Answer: -1.45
